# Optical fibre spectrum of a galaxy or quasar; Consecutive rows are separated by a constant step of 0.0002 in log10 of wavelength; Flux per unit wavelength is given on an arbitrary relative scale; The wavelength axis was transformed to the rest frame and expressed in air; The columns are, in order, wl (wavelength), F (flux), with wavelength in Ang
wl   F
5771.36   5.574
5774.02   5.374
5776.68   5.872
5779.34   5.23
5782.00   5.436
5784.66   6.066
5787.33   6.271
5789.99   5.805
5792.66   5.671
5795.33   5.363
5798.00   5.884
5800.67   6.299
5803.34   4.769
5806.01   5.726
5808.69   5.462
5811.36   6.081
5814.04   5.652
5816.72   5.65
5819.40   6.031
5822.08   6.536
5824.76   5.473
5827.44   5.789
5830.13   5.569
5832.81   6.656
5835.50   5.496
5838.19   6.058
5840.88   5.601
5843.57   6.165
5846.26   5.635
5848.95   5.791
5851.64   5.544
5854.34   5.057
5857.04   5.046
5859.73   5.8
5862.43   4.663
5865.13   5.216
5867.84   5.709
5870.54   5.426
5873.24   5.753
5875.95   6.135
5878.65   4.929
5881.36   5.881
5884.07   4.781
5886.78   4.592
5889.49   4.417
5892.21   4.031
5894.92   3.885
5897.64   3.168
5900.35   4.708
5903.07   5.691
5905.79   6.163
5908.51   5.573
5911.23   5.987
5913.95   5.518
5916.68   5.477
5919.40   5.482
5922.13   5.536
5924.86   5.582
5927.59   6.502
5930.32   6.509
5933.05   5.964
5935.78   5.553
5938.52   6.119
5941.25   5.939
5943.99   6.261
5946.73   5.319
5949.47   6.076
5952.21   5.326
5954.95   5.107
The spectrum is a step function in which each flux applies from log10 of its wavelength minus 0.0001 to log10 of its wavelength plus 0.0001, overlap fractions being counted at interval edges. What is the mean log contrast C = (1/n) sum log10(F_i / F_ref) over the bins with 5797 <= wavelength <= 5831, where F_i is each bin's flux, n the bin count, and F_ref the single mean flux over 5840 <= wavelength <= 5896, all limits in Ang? 0.040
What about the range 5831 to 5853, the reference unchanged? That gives 0.048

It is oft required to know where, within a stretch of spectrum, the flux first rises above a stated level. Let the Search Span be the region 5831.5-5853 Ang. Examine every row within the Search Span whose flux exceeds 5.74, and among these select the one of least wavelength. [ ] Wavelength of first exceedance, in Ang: 5832.81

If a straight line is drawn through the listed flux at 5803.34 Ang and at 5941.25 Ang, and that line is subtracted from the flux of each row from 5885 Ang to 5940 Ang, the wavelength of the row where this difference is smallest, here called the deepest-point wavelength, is 5897.64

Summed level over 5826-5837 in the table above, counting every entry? 23.5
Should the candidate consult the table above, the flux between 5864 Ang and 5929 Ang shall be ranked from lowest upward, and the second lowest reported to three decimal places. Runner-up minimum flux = 3.885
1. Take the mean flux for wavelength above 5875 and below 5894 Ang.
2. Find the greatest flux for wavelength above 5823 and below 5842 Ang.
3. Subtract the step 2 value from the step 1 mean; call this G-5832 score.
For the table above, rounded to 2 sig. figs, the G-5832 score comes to -1.7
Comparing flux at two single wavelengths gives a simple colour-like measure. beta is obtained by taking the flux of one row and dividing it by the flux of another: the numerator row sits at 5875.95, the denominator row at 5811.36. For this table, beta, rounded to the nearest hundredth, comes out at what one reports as 1.01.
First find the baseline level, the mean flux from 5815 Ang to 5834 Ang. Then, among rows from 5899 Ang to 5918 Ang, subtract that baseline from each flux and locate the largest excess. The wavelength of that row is 5905.79 Ang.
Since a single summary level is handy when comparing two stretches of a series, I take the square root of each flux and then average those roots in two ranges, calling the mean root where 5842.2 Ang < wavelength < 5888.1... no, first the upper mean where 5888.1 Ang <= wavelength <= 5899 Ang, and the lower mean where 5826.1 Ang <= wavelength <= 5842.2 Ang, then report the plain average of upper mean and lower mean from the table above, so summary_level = 2.19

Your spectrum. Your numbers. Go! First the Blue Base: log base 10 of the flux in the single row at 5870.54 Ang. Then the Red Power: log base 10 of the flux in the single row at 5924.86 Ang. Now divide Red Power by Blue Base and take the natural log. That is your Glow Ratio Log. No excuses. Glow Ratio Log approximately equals 0.017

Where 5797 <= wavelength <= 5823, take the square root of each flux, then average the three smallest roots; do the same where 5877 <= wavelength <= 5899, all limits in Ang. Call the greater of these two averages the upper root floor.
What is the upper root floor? 2.30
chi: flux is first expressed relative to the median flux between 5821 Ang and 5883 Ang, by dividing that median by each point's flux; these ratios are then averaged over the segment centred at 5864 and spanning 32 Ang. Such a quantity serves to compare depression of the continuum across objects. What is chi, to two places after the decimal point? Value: 1.05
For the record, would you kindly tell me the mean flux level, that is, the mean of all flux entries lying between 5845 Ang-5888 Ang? 5.4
